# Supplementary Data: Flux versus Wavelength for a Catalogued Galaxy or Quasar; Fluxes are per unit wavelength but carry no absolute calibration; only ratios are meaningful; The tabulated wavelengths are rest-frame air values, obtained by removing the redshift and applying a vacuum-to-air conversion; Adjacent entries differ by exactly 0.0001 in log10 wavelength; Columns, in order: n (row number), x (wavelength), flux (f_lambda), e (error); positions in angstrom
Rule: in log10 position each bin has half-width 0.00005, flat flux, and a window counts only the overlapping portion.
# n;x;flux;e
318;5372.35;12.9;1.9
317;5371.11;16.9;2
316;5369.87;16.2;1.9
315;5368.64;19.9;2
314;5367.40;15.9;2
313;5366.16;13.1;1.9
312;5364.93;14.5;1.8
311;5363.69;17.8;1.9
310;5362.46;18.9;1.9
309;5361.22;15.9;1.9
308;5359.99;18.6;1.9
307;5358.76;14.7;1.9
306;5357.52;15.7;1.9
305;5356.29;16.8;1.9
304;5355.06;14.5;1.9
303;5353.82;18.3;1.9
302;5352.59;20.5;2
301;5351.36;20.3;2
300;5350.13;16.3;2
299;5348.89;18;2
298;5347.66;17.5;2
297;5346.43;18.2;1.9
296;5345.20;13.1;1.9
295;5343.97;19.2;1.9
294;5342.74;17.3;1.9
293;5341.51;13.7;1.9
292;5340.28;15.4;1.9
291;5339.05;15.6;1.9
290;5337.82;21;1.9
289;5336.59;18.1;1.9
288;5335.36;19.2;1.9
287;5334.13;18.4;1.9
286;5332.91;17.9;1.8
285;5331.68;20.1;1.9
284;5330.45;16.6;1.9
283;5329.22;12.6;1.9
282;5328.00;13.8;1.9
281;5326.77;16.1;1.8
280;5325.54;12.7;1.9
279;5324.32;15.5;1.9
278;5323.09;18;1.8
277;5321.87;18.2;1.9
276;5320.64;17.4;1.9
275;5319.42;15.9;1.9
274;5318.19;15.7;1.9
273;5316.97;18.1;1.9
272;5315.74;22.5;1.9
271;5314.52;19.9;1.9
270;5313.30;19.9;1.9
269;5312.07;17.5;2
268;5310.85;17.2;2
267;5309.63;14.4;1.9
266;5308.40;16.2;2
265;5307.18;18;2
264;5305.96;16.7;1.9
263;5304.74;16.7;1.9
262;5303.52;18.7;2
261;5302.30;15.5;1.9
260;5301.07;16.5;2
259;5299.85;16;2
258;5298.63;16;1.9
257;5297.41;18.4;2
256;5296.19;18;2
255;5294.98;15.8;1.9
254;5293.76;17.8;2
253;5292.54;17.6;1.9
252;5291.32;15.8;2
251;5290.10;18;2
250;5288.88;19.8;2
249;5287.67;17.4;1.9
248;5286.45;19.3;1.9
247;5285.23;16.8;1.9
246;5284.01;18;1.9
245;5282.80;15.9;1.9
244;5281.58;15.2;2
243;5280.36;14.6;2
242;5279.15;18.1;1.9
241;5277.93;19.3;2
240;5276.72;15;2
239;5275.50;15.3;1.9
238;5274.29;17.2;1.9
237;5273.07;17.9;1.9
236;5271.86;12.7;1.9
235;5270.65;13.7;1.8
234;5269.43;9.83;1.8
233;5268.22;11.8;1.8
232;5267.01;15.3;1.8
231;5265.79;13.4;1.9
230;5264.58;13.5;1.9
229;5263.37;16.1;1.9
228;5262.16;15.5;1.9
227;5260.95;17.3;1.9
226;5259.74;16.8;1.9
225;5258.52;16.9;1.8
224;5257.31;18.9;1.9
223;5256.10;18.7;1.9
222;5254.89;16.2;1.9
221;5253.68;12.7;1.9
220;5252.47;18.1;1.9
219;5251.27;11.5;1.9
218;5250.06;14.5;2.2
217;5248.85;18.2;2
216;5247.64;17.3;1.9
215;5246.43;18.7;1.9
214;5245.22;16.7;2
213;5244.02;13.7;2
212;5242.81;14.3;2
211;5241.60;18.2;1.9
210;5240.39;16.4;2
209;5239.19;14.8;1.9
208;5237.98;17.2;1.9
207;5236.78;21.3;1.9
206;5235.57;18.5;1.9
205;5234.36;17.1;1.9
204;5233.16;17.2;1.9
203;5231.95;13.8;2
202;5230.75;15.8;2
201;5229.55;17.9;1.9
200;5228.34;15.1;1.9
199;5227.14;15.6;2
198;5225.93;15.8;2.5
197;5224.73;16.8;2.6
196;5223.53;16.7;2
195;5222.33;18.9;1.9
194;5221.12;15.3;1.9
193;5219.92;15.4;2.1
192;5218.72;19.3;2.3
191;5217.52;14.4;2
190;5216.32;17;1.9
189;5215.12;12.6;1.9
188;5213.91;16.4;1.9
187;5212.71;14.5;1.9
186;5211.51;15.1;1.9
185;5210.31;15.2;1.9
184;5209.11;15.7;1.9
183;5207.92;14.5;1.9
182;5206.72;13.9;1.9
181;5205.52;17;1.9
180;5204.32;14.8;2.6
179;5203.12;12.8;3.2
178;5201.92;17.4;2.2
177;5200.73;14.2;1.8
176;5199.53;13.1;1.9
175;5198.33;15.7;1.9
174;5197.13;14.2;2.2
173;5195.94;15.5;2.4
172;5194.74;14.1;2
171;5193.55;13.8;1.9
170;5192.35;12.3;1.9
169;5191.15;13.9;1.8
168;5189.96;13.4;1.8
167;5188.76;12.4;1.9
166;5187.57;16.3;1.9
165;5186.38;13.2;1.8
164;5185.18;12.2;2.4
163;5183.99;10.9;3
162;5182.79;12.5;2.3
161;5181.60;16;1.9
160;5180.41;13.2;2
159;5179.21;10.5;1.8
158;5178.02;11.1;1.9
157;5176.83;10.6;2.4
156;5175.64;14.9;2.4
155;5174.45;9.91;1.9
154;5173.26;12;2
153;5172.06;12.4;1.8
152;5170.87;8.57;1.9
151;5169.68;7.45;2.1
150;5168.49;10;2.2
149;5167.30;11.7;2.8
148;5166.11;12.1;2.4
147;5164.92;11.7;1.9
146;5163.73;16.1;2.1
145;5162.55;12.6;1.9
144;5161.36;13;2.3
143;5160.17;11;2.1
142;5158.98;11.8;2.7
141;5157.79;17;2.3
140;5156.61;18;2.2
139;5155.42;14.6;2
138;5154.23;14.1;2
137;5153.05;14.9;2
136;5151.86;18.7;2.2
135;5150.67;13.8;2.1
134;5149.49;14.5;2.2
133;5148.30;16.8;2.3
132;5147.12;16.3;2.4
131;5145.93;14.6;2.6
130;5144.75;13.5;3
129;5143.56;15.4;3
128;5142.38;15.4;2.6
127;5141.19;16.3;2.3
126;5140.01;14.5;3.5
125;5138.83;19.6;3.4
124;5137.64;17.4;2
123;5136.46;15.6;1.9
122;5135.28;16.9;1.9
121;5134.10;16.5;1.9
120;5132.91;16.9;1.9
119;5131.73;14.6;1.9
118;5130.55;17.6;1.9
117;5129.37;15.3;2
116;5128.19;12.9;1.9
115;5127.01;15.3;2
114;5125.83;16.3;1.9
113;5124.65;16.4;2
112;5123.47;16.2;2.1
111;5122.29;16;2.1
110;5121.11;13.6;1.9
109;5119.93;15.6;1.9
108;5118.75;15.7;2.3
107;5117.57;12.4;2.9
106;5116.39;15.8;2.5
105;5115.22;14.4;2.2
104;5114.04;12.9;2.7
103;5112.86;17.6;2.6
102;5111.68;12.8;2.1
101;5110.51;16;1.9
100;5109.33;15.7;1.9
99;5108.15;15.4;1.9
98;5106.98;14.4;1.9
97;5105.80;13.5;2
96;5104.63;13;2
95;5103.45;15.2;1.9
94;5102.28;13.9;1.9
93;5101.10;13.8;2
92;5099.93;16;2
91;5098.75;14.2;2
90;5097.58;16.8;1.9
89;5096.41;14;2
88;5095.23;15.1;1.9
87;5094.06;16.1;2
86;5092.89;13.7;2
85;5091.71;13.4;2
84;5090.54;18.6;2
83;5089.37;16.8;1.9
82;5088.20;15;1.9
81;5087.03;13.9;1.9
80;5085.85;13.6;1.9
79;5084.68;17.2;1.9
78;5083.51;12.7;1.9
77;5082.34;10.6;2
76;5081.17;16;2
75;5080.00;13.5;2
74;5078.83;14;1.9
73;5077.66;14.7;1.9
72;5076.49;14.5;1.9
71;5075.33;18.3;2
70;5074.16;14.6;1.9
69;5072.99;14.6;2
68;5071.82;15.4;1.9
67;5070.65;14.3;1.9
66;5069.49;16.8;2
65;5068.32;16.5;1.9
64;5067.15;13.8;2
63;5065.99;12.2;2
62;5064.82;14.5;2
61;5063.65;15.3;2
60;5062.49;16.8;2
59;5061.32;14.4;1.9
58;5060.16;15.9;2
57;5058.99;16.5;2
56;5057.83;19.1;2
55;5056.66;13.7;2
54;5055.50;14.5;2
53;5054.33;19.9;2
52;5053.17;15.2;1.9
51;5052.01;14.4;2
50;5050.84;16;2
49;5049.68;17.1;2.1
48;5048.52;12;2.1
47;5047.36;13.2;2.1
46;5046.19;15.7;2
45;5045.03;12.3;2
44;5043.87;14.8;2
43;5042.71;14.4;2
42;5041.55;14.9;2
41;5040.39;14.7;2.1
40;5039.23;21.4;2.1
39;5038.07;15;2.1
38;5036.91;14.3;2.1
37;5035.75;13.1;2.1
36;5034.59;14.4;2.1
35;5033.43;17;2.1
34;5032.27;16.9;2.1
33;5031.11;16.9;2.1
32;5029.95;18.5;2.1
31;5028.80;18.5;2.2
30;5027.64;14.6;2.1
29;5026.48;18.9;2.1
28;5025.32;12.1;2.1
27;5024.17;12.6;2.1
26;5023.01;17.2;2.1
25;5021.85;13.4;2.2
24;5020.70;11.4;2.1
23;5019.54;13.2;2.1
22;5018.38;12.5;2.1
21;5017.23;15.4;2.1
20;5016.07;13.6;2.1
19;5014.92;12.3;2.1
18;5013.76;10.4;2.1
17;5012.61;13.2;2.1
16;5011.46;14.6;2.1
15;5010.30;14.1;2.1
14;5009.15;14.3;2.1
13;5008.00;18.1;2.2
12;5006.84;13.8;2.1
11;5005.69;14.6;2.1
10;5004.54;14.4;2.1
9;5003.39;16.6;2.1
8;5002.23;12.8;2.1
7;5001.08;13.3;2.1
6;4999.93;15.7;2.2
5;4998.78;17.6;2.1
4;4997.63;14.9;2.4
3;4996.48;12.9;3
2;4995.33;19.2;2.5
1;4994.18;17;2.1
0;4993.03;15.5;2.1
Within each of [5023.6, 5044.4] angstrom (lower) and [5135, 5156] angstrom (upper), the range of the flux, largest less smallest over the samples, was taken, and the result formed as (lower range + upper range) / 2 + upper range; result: 13.8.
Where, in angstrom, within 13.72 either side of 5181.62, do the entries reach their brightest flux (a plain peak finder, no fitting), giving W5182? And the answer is 5187.57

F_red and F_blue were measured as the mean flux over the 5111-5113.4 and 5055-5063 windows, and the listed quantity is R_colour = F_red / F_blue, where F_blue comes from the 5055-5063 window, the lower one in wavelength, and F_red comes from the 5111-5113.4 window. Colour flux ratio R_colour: 0.96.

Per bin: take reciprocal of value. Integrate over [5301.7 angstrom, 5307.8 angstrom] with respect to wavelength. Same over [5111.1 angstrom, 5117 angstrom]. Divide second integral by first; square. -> 1.29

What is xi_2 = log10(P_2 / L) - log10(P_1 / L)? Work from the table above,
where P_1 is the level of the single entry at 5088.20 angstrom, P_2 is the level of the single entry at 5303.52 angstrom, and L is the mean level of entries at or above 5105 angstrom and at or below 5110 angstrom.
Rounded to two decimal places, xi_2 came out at 0.10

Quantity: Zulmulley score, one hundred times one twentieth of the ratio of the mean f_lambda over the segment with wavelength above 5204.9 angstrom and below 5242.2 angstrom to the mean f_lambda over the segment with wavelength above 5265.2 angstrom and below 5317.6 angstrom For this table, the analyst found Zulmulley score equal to 4.86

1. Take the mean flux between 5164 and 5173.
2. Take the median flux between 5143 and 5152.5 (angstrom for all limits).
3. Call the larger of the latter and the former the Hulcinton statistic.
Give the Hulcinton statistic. 15.0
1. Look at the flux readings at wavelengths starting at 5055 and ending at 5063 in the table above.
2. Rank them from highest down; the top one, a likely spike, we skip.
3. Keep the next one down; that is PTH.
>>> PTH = 16.8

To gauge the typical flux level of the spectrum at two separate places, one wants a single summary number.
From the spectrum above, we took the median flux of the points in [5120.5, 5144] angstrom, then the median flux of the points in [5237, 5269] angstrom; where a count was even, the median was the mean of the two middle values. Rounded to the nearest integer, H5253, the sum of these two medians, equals 32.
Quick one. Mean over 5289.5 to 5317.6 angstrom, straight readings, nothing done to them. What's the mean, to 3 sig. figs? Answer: 17.4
